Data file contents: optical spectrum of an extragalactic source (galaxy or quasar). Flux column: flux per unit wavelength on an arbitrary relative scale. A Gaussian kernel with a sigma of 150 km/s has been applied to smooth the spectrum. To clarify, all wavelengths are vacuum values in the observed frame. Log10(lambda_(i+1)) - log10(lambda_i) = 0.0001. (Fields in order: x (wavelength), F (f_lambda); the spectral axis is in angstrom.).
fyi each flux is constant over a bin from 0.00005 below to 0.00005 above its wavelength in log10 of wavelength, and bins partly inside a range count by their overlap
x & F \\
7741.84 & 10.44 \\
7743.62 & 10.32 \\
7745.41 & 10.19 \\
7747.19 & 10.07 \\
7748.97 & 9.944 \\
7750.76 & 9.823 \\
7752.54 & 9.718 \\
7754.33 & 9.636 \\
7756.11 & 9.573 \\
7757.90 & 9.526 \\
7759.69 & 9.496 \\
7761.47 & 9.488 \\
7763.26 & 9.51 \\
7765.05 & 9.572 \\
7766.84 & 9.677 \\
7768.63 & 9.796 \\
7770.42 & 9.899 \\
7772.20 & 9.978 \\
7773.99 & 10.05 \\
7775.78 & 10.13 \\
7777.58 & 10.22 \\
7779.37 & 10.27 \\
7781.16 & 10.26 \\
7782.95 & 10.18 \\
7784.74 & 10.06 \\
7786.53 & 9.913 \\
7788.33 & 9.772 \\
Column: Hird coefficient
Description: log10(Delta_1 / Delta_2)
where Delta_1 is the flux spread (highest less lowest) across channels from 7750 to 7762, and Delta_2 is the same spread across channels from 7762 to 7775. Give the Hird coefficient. -0.21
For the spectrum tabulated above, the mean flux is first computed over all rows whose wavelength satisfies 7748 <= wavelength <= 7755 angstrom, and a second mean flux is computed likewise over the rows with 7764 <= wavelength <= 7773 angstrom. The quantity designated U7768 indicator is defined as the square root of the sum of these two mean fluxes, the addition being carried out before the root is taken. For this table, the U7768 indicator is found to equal 4.42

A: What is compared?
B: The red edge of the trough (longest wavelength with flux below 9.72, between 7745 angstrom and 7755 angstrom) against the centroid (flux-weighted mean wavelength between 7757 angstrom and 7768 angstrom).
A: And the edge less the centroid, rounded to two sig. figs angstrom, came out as -8.1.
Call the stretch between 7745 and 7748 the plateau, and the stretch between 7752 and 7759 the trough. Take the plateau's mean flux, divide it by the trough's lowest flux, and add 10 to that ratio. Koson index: 11.06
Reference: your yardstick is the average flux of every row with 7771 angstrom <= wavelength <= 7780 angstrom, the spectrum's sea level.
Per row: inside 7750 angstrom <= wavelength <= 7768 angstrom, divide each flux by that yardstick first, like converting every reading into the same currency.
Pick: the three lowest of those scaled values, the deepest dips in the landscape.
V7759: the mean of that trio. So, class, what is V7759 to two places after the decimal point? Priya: 0.94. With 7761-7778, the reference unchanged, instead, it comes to 0.94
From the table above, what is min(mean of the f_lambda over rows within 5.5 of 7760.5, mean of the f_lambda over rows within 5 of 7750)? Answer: 9.53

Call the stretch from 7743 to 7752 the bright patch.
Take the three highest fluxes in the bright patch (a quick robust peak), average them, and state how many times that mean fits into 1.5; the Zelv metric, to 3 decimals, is 0.147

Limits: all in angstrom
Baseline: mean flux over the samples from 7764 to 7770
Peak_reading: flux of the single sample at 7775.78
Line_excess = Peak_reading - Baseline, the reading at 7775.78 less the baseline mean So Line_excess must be 0.45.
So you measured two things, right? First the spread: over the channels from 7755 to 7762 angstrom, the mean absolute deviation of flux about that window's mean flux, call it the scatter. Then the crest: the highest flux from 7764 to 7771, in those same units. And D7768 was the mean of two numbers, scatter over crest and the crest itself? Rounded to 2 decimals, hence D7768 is 4.95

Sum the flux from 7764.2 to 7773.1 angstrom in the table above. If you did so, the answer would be 48.9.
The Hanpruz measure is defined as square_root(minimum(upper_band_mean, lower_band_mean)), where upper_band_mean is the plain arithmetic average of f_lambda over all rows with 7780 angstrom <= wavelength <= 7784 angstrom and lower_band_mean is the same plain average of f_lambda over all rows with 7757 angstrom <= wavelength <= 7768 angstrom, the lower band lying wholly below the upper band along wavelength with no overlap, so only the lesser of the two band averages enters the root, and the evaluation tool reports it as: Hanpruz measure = 3.09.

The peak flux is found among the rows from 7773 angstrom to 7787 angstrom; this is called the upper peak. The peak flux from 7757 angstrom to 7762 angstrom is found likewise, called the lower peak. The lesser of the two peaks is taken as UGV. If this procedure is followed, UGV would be 9.5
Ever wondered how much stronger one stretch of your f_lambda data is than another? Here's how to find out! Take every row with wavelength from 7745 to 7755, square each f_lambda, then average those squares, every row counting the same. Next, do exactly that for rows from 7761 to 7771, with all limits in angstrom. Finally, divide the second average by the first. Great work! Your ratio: 0.95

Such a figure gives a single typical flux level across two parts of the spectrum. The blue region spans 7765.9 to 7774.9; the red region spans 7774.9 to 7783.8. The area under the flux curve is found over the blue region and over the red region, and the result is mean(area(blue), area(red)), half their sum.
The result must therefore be 89.9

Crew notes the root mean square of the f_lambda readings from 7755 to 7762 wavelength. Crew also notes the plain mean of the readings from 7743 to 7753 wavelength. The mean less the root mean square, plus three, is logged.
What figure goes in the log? 3.49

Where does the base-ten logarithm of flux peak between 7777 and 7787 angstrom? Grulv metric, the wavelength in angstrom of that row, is 7779.37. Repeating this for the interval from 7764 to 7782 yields 7779.37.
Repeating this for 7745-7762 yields 7745.41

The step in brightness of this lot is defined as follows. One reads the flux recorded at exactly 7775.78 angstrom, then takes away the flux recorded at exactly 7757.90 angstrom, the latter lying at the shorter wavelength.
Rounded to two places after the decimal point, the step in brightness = 0.60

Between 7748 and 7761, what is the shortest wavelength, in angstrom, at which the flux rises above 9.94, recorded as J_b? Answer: 7748.97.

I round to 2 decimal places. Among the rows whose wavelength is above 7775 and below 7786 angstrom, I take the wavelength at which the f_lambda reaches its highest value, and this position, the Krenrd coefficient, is 7779.37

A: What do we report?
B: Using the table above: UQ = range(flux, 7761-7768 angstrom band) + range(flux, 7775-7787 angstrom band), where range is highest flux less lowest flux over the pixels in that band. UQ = 0.55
